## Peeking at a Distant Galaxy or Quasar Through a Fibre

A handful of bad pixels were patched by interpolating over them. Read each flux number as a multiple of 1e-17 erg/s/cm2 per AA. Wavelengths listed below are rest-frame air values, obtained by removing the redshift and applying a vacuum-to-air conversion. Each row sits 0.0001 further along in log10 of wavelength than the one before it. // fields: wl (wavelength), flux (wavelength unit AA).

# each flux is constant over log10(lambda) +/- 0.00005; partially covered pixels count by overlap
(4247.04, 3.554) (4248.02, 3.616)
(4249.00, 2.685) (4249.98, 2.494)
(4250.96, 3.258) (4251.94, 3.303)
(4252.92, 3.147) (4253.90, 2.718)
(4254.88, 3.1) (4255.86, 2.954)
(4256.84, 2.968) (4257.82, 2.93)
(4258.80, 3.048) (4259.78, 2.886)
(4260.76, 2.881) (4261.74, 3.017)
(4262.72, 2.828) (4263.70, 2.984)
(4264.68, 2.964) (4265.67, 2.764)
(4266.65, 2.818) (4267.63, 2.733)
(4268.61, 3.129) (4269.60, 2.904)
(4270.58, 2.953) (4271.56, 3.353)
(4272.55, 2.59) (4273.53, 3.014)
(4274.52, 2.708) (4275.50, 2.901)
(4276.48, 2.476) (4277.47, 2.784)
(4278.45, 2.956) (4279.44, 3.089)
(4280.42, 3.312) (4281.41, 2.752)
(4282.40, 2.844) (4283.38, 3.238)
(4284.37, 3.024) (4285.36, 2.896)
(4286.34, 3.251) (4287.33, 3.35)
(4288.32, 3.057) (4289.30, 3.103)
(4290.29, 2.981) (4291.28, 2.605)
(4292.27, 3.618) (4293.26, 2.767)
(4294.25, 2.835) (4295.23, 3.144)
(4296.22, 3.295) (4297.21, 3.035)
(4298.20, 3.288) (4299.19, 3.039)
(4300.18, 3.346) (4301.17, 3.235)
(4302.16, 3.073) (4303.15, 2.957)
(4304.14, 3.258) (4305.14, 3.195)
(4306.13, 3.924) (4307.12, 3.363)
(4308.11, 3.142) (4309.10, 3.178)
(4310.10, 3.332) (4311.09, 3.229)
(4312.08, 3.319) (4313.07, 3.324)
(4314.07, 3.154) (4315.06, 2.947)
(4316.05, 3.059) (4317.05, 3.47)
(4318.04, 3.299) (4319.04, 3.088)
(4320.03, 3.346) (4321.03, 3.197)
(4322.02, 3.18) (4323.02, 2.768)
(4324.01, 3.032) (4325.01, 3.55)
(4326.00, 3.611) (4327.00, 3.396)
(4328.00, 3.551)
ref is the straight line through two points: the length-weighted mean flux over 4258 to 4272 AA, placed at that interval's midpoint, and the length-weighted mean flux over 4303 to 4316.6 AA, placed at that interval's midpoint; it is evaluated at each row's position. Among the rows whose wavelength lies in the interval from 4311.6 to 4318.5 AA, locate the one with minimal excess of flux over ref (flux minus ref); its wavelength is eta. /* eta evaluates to 4315.06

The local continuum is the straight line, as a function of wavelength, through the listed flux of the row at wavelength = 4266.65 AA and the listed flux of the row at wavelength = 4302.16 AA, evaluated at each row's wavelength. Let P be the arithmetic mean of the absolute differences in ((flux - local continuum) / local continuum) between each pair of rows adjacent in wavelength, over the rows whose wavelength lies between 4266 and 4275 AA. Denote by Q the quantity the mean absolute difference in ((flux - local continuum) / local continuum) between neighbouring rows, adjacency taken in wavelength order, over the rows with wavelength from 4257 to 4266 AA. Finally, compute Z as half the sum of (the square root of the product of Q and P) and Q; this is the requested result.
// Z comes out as 0.059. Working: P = 0.12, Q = 0.04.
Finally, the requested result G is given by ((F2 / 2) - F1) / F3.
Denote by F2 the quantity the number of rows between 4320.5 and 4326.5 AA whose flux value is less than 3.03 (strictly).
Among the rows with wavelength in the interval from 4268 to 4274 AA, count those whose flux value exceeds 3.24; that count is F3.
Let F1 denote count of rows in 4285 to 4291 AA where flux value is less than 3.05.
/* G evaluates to -1.5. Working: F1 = 2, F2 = 1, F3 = 1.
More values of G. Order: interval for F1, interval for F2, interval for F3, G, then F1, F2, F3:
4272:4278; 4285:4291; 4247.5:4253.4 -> -1.7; 6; 2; 3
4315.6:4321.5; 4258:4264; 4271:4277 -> 2.5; 0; 5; 1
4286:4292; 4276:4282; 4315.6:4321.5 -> 0.0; 2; 4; 3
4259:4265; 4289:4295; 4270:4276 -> -4.0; 6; 4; 1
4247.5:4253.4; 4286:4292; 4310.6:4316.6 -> -0.5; 2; 2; 2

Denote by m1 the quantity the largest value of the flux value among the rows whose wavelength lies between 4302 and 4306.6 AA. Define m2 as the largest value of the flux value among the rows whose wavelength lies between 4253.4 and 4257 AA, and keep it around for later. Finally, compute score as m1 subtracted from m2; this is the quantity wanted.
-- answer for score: -0.82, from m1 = 3.924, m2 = 3.1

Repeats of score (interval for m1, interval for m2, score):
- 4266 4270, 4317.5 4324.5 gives 0.22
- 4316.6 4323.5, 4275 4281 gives -0.16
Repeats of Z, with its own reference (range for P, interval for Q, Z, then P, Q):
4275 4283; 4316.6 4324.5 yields 0.073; 0.09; 0.07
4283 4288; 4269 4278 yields 0.108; 0.07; 0.12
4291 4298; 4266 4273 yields 0.120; 0.15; 0.11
